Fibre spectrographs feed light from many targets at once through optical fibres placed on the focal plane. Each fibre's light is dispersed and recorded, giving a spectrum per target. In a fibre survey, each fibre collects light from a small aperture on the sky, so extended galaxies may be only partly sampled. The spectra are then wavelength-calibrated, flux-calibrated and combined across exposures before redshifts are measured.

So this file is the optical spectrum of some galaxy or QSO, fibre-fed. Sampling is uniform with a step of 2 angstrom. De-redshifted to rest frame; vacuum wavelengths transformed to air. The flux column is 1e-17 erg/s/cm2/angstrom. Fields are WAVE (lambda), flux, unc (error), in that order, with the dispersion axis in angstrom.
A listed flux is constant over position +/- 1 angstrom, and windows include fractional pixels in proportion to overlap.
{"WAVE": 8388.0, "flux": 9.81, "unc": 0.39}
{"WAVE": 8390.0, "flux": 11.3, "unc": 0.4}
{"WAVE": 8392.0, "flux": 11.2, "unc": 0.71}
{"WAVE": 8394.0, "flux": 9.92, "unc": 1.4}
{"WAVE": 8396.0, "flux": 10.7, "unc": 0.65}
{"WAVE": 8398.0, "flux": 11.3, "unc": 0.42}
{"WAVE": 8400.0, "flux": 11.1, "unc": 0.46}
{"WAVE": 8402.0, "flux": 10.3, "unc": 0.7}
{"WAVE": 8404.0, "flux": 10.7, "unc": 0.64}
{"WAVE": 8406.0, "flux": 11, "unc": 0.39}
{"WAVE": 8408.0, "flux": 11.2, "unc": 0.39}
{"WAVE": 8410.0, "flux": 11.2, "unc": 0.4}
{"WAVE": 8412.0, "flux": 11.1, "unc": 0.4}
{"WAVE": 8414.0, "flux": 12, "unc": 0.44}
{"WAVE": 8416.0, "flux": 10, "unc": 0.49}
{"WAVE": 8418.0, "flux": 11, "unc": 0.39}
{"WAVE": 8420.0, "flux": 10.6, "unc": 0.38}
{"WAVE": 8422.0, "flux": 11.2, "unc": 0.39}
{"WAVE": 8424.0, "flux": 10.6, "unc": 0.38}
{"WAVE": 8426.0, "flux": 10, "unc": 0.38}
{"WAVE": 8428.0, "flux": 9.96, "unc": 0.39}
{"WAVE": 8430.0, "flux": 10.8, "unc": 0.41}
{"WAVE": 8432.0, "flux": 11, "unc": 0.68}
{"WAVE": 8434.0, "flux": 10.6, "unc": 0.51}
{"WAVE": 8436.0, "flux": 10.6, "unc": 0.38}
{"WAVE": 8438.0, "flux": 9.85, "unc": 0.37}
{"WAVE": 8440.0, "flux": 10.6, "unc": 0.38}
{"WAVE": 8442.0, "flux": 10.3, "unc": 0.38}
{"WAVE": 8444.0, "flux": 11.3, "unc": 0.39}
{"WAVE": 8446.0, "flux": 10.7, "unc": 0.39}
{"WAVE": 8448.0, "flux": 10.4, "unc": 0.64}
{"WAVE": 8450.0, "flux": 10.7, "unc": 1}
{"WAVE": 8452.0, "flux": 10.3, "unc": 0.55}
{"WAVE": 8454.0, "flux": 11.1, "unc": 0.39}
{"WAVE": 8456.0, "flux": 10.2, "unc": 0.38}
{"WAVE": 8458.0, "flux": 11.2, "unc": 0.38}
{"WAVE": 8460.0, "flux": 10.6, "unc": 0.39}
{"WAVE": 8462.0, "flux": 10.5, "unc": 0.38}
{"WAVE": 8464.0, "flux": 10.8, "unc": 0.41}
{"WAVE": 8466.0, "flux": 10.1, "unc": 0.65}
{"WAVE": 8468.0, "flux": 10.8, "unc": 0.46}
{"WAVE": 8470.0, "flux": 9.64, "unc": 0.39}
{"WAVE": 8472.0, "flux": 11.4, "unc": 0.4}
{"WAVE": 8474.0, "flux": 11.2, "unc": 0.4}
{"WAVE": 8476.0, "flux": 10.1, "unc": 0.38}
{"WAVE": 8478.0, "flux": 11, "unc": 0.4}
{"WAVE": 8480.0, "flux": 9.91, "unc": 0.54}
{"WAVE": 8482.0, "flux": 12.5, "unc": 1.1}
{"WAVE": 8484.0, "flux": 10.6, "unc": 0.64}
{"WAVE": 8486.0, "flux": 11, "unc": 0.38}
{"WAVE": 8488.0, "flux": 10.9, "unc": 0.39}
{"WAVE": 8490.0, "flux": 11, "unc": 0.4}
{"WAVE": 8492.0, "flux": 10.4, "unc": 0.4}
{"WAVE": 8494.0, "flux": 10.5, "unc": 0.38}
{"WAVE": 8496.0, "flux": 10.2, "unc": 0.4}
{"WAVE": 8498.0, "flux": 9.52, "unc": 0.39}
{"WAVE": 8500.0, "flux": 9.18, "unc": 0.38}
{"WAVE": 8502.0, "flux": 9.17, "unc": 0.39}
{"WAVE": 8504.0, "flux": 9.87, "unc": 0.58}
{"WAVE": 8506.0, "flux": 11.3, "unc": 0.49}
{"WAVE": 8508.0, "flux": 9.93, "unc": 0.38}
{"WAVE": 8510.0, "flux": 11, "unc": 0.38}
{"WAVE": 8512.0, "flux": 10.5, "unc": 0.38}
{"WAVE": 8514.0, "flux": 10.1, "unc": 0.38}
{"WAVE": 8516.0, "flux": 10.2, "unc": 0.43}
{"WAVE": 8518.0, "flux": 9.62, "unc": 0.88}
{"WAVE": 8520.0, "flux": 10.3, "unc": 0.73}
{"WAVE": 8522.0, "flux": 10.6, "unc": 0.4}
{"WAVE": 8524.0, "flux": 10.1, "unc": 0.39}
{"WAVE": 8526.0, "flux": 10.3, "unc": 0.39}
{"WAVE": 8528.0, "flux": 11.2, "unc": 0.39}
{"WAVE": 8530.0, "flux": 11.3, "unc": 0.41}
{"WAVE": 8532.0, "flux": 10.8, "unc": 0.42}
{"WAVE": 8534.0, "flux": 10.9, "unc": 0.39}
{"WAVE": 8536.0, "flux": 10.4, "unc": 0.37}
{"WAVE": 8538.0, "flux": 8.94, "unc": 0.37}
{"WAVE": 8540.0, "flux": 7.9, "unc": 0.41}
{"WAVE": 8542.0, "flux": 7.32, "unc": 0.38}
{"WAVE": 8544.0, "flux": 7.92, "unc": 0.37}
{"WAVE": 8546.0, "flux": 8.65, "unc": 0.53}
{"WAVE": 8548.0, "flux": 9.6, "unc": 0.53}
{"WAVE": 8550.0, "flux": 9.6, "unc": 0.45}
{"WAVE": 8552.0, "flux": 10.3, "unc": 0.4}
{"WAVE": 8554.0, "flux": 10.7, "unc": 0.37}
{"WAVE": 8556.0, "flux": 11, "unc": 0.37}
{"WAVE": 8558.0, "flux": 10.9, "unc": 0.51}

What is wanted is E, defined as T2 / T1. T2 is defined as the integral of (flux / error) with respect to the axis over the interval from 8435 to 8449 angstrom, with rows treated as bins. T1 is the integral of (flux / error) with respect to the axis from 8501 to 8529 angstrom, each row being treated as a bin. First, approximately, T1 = 658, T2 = 364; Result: 0.6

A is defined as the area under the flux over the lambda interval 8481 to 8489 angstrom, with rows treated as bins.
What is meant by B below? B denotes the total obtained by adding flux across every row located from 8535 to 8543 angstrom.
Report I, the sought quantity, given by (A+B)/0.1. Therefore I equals 1246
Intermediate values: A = 90.0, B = 34.6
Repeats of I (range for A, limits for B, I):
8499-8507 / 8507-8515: 1206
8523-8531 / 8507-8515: 1273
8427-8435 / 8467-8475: 1278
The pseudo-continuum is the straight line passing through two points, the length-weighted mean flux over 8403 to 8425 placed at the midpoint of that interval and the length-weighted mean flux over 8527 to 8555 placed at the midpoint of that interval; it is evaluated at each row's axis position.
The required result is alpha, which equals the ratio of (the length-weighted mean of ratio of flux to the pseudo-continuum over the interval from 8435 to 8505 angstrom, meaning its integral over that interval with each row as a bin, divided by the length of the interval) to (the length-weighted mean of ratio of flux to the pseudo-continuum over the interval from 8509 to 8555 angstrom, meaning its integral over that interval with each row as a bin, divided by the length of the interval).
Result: 1.00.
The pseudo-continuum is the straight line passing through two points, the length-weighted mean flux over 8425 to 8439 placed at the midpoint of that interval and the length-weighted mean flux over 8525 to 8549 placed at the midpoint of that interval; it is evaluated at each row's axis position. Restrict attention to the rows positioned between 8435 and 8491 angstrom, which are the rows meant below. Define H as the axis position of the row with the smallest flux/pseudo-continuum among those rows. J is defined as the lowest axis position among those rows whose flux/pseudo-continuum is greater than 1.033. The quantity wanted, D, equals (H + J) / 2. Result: 8441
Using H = 8438.0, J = 8444.0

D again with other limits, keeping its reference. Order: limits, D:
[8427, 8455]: 8434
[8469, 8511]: 8486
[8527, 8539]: 8533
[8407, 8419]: 8412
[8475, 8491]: 8479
